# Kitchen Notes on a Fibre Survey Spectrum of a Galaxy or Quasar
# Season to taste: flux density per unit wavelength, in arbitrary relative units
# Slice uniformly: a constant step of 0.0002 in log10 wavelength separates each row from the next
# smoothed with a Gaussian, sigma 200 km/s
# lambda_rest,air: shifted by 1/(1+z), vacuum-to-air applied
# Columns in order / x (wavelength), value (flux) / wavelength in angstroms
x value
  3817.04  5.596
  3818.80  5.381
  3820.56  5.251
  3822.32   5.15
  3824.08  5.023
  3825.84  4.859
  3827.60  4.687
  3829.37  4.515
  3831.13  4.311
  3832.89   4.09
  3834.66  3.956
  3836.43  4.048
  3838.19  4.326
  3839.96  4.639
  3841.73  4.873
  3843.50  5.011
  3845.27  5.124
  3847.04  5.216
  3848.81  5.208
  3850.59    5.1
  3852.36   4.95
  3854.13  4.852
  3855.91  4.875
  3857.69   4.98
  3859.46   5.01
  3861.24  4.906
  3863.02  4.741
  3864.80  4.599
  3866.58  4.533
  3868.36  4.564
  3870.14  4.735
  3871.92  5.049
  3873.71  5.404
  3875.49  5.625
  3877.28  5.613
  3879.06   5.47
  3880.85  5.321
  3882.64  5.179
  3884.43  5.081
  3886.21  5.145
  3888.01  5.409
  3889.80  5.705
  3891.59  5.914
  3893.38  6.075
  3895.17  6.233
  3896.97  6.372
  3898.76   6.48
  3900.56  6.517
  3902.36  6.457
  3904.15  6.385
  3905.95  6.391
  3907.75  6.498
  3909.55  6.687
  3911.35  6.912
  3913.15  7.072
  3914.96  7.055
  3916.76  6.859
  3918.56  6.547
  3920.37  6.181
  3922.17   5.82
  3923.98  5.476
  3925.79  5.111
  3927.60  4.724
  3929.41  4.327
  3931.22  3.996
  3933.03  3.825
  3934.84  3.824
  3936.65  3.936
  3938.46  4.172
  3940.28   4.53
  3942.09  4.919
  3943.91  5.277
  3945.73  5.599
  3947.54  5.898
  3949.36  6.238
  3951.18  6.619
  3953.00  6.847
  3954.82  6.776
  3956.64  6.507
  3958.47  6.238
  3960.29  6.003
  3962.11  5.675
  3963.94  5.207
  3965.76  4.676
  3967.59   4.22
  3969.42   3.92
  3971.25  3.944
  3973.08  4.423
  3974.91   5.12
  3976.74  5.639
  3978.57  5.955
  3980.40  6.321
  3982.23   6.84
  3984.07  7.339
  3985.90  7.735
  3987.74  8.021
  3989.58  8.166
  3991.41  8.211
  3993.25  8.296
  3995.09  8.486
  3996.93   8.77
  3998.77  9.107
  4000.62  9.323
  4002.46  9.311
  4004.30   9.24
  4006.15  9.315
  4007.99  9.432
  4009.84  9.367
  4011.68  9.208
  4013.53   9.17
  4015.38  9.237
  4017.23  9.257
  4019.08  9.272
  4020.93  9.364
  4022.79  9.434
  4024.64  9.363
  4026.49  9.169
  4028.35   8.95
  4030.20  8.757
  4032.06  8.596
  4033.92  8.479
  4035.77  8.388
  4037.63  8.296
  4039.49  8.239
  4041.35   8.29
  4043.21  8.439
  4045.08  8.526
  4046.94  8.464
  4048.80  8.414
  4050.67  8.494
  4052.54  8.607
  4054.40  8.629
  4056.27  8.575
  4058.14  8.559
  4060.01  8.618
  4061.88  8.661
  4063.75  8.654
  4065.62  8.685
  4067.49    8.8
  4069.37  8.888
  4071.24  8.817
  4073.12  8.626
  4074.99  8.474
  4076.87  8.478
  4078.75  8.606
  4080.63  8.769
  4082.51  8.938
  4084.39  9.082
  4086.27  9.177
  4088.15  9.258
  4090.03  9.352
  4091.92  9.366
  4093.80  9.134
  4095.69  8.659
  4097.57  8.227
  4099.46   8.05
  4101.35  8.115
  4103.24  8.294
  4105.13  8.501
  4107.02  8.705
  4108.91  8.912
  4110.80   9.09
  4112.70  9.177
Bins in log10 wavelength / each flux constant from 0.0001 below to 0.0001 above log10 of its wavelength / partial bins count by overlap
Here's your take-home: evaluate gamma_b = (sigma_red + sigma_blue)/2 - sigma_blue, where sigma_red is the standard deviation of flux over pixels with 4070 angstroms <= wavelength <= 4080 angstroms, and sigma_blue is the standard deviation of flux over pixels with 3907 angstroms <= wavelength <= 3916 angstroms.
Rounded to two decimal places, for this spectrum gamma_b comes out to -0.05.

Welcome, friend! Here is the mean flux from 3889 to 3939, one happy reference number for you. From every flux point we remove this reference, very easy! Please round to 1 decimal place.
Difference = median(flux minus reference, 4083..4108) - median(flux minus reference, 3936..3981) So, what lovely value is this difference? 3.1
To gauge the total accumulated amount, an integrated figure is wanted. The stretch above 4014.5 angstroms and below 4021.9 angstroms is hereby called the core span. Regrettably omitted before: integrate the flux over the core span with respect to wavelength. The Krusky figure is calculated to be 69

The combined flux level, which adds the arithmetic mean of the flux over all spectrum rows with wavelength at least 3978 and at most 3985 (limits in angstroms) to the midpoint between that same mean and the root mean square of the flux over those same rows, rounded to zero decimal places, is 13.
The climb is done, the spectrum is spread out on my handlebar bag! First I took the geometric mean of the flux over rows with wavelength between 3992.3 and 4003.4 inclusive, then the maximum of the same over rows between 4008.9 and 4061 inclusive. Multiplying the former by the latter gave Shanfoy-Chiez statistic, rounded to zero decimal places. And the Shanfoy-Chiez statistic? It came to 84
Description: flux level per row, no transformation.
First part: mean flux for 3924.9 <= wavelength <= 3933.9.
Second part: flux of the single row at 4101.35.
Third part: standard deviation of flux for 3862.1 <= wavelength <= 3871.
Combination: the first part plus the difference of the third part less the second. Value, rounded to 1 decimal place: -3.6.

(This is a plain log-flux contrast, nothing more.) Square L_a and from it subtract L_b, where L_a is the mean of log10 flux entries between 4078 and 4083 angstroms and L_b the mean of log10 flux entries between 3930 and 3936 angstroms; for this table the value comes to 0.30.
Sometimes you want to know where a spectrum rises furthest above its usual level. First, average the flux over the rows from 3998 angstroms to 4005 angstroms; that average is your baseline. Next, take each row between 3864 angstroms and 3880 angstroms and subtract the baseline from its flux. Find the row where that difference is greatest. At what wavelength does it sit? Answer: 3875.49 angstroms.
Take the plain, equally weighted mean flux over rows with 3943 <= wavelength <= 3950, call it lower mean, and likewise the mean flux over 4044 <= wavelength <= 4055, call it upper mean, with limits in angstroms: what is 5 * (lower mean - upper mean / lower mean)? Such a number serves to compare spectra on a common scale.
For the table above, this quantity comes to 21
